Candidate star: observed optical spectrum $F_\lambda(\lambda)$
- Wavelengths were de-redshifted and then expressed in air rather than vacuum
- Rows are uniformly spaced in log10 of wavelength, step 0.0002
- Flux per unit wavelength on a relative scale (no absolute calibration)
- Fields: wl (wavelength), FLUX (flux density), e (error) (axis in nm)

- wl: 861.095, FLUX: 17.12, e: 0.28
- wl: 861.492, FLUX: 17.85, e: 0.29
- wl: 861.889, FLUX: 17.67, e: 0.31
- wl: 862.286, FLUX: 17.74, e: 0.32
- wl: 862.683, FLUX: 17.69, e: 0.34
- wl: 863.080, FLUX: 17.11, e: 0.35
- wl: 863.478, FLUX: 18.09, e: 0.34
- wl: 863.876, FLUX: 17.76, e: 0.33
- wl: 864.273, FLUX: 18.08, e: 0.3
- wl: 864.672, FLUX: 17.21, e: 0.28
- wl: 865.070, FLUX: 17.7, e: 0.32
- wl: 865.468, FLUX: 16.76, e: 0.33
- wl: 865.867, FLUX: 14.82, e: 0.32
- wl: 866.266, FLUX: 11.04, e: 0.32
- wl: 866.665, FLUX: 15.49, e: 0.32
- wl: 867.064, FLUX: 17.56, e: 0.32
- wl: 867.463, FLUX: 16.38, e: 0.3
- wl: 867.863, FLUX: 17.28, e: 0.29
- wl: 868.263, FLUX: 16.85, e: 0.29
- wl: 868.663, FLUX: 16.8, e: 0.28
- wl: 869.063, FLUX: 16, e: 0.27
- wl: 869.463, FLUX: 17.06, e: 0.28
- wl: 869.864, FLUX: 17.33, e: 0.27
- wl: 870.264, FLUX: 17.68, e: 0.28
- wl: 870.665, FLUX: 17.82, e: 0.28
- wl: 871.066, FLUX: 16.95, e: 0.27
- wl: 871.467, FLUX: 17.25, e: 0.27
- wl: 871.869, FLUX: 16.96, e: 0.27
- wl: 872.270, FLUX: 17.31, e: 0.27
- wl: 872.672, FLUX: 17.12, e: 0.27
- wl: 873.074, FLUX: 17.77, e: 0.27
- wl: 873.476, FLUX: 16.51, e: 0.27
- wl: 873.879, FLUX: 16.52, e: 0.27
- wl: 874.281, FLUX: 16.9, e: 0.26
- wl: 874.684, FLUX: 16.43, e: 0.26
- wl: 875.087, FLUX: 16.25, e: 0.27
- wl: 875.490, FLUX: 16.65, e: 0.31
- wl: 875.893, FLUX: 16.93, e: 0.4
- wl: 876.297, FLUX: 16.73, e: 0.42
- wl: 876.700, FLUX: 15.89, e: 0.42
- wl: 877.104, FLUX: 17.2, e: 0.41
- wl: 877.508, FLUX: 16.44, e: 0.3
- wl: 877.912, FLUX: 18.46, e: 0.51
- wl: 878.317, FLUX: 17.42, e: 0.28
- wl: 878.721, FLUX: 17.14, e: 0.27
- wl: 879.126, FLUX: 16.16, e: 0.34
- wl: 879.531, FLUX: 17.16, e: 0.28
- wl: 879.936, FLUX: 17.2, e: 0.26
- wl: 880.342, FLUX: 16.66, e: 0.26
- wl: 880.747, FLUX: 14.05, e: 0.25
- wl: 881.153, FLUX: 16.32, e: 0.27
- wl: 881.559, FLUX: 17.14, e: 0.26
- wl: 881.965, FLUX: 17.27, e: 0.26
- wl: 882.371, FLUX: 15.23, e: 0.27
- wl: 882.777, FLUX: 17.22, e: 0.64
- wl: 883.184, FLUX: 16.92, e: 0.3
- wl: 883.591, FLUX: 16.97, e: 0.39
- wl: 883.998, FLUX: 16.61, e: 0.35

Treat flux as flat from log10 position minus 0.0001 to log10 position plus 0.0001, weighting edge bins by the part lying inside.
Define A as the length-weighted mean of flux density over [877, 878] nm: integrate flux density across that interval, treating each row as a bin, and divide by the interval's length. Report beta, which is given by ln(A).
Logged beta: 2.85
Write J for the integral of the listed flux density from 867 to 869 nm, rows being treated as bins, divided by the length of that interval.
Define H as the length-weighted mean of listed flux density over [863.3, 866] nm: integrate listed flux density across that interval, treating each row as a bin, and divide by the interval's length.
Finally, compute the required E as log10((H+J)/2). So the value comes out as 1.23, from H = 17.3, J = 16.9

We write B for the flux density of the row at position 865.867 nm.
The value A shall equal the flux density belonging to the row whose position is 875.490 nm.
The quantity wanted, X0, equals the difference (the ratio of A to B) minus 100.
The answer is -98.9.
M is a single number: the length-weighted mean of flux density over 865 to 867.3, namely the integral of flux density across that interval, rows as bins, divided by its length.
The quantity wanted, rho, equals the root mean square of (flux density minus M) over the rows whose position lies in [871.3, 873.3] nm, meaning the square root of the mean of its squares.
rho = 1.84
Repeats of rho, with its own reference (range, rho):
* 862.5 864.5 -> 2.32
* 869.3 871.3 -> 1.94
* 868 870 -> 1.42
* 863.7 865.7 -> 2.10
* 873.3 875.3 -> 1.08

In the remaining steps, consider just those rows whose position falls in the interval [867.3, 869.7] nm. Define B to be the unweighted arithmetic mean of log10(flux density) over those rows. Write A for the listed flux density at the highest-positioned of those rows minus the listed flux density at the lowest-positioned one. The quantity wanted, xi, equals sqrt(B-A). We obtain 0.7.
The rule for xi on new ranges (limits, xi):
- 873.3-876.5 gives 1.0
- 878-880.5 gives 1.4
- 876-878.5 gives 0.7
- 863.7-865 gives 1.3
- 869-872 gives 0.5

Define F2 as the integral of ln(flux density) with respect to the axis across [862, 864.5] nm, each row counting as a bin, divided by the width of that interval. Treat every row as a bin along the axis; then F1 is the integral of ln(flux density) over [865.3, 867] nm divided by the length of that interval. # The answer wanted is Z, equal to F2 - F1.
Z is 0.198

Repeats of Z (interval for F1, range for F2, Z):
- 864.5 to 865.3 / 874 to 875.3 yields -0.056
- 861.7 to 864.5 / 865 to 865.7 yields -0.040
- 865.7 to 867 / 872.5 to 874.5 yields 0.193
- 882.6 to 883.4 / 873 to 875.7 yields -0.022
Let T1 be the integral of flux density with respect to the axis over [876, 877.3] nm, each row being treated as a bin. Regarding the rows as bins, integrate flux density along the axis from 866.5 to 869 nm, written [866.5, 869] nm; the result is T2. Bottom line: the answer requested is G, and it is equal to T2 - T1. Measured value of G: 20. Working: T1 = 22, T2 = 42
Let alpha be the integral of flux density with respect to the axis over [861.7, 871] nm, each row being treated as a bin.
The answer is 157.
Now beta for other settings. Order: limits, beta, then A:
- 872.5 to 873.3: 2.86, 17.4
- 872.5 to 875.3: 2.82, 16.8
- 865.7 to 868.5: 2.75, 15.7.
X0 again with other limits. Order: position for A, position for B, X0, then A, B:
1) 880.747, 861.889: -99.2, 14.05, 17.67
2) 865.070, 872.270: -99.0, 17.7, 17.31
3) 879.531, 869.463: -99.0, 17.16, 17.06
